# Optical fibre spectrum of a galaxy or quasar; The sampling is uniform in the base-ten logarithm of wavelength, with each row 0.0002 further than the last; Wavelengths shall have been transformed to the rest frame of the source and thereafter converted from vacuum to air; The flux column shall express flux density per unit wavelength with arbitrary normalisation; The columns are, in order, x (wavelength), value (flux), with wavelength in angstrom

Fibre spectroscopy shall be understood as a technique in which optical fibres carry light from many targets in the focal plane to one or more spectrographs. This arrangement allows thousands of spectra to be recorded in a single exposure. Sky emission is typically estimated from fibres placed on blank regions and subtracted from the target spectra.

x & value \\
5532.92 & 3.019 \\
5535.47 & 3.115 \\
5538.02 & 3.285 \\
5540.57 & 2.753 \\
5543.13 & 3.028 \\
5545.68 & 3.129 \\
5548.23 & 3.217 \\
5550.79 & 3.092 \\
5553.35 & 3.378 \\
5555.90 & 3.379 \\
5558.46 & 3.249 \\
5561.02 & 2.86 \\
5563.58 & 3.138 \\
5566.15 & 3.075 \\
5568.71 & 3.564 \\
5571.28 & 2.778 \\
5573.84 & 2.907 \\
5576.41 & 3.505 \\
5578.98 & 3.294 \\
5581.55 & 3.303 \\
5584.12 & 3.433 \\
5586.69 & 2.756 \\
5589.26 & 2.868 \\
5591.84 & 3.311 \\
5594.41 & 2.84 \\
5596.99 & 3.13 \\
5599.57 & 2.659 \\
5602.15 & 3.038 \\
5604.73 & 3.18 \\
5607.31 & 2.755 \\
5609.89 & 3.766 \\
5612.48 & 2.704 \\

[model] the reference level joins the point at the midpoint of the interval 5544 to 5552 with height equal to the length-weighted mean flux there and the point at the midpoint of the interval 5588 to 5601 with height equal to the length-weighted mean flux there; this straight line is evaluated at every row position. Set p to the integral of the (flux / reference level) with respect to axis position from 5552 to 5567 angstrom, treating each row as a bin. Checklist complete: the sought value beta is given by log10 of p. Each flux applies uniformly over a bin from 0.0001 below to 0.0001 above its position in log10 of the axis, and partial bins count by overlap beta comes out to 1.19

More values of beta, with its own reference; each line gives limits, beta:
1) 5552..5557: 0.73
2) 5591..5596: 0.71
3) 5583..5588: 0.71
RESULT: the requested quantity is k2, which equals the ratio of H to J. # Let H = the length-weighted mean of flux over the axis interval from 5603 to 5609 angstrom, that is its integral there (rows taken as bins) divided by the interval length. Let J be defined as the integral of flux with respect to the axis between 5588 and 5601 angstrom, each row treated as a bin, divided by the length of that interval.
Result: 1.02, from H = 3.03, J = 2.96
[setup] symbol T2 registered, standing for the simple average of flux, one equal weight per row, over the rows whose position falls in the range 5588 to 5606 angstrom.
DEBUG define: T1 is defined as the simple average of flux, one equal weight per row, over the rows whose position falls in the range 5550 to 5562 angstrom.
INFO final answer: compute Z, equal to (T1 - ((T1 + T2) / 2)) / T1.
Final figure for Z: 0.029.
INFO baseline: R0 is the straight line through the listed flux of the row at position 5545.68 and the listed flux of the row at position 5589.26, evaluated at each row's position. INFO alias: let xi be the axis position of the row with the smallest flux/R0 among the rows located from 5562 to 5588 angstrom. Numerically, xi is 5571.28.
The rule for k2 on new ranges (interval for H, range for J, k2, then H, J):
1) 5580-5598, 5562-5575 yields 1.00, 3.09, 3.09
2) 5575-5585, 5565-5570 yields 1.01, 3.37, 3.33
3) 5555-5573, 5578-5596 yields 1.01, 3.14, 3.11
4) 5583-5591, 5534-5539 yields 0.95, 3.03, 3.19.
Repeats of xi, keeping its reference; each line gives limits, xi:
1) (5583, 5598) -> 5586.69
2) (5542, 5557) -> 5543.13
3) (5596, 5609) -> 5599.57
